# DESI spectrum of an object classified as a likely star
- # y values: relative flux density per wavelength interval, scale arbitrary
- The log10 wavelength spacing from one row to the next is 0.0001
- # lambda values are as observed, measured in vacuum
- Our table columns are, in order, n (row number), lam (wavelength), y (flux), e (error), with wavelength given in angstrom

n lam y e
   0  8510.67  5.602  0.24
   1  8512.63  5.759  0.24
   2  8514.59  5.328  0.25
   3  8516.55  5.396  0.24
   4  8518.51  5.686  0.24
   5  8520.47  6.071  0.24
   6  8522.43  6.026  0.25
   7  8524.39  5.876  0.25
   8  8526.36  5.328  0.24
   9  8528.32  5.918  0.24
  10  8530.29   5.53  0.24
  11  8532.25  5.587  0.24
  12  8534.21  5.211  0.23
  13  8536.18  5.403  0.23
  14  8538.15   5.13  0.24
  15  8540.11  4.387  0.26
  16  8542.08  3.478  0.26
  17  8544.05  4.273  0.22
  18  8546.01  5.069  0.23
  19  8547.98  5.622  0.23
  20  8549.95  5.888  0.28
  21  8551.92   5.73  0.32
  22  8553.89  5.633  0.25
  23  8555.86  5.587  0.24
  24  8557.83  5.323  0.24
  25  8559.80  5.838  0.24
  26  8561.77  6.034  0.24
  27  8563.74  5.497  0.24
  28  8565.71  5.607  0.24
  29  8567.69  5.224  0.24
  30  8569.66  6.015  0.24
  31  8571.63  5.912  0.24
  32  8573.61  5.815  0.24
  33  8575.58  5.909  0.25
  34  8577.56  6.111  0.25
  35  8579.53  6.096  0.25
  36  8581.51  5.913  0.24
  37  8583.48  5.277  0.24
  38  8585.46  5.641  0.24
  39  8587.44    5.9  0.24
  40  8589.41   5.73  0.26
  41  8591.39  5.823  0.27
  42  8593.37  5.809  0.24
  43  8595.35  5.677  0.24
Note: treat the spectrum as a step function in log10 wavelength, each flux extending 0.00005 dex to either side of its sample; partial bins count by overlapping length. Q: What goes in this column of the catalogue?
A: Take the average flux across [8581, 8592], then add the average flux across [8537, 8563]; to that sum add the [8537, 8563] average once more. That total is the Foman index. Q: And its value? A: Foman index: 16.2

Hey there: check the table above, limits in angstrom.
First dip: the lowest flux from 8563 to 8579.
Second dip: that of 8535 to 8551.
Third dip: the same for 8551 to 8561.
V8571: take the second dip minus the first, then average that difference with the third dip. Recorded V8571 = 1.8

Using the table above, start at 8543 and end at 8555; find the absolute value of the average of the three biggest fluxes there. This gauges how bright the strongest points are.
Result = 5.75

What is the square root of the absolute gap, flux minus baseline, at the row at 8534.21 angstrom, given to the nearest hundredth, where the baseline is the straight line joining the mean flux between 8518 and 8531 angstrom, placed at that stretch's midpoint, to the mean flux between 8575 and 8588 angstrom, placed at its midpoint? 0.76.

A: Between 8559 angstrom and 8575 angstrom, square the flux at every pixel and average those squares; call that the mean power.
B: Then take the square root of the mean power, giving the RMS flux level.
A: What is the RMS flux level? 5.75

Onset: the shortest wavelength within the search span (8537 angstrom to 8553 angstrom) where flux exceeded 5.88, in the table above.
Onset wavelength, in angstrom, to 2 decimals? 8549.95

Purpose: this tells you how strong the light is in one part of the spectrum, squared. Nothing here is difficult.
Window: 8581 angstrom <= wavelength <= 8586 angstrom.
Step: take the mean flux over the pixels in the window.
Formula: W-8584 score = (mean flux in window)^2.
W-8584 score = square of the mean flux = 31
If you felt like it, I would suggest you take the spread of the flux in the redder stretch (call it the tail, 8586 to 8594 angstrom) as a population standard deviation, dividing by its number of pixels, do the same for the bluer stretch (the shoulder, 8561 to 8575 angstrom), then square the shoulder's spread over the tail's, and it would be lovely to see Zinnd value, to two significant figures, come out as 21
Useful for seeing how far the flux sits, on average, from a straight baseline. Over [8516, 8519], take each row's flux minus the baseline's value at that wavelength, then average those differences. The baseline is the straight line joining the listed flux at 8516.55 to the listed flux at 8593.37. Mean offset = 0.14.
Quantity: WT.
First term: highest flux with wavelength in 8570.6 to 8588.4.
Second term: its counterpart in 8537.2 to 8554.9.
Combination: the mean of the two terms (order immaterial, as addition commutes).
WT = 6.00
